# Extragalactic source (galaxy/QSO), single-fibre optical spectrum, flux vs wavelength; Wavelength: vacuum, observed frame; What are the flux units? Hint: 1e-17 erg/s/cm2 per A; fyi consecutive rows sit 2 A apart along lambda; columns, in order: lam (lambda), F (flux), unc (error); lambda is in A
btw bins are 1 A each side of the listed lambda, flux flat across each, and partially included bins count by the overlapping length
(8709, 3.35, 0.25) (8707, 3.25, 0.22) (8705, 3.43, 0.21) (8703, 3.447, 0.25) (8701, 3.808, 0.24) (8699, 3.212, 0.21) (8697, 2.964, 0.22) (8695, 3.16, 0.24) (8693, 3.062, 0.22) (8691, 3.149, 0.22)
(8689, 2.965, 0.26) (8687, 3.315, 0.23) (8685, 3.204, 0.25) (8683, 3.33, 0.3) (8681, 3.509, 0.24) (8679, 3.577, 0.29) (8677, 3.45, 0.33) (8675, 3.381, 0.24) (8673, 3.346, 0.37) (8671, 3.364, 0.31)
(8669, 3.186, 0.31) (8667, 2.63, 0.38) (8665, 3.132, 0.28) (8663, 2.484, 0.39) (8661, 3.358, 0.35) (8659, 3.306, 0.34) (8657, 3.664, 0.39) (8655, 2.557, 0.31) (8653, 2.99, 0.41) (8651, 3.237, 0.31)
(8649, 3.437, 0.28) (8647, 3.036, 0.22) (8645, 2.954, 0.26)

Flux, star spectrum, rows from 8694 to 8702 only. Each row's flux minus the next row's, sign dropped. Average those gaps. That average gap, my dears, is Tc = 0.3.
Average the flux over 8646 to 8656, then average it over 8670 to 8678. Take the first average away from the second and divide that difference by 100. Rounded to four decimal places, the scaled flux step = 0.0033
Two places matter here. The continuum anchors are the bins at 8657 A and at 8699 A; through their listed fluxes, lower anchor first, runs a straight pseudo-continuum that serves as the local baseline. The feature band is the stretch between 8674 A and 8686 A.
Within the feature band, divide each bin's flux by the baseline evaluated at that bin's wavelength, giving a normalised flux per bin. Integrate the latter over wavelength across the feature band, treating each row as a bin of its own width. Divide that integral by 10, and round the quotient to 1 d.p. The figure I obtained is 1.2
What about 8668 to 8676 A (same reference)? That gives 0.8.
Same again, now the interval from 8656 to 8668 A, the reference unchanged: 1.0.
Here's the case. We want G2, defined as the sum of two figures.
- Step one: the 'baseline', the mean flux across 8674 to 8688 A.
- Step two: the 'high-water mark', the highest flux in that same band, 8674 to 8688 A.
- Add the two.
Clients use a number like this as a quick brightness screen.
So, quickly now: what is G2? 6.97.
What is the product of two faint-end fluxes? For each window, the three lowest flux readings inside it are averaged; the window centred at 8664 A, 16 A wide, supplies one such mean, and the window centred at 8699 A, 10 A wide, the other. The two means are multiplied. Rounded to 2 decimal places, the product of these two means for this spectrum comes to 8.55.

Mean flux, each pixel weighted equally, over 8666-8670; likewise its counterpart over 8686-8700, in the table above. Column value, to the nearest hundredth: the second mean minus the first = 0.21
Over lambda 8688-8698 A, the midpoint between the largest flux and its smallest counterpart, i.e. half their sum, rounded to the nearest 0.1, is 3.1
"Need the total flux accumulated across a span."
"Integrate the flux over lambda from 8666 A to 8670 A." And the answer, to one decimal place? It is 11.6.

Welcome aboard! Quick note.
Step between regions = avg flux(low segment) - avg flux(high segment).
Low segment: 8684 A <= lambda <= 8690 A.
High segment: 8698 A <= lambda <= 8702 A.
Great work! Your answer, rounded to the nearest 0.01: -0.35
